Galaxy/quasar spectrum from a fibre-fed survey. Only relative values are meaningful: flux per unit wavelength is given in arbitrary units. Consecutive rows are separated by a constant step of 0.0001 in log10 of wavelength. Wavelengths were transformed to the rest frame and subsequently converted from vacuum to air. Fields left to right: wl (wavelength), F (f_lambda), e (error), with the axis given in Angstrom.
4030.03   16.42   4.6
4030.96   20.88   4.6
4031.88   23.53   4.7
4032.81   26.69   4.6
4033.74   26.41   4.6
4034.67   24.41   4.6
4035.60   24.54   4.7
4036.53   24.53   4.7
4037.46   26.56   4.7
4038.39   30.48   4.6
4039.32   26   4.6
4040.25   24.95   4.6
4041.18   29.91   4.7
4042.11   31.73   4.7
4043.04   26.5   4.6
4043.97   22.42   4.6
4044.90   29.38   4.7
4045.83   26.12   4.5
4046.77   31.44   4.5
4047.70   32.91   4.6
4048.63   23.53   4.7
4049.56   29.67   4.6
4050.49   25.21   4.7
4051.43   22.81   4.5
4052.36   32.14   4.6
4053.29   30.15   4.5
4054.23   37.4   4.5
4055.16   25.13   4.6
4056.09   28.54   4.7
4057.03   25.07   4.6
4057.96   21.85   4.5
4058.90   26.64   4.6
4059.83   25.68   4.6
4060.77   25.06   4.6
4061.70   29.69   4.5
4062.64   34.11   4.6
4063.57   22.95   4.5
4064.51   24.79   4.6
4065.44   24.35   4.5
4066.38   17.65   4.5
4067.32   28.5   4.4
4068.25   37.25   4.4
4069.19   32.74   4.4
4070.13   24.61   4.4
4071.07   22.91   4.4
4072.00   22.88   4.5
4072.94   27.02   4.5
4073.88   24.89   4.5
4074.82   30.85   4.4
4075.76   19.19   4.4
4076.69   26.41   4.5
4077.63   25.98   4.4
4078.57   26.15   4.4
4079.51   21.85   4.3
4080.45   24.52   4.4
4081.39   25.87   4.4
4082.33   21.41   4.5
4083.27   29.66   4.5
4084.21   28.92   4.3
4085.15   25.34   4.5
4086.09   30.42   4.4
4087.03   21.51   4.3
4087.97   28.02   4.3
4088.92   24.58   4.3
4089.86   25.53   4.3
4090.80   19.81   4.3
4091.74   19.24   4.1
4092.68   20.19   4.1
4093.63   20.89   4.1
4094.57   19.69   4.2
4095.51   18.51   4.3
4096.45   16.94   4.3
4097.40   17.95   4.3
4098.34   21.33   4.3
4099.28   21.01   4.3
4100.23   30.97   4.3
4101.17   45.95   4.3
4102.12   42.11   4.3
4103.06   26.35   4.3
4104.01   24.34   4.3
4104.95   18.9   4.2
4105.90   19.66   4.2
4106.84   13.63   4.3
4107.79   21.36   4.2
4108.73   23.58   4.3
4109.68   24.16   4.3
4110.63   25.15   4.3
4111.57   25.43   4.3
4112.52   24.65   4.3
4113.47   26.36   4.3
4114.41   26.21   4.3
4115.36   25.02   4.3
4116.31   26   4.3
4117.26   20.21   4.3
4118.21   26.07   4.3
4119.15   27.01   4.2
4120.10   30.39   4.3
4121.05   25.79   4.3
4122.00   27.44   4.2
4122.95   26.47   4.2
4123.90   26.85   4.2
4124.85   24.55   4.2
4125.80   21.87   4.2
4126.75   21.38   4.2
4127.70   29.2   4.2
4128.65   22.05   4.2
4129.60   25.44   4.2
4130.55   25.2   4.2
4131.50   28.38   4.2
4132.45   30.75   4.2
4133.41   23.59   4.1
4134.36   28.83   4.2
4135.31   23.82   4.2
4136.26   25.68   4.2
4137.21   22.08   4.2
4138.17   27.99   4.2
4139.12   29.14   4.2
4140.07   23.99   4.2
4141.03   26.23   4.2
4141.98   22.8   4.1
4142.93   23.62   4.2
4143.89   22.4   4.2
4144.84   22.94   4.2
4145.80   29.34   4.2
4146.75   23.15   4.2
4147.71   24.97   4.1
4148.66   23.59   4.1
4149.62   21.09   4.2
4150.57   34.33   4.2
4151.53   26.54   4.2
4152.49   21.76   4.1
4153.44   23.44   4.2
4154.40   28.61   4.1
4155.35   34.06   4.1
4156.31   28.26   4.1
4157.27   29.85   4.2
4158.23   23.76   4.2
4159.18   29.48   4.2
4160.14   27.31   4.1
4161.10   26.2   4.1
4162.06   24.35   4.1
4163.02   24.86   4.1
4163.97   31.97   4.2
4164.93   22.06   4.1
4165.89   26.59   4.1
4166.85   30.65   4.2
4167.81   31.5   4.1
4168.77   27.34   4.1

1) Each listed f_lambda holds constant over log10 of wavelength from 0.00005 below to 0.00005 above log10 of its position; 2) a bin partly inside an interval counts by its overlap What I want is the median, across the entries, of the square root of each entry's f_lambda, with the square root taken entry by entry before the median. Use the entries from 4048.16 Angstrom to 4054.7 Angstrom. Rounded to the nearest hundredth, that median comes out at 5.45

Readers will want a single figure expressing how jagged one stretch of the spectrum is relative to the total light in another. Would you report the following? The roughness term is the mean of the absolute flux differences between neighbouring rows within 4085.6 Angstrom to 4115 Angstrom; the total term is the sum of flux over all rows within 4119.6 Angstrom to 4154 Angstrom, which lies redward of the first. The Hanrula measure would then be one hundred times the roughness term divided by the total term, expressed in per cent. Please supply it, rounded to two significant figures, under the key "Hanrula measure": 0.40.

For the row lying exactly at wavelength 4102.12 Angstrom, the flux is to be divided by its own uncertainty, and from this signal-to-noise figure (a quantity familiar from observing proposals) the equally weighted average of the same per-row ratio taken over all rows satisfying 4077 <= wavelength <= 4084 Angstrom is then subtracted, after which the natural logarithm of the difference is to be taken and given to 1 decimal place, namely 1.4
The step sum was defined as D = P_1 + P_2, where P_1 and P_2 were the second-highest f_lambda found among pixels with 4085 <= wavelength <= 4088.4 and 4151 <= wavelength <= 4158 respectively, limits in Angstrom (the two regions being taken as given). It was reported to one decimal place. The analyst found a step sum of 57.9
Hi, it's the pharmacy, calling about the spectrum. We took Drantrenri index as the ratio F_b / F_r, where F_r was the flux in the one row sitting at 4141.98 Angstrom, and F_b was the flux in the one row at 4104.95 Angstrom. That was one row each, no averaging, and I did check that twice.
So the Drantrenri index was 0.83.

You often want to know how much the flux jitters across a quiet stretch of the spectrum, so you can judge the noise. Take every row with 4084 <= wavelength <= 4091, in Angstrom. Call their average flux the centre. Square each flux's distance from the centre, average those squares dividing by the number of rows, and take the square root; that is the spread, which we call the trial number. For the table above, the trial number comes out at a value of 3.4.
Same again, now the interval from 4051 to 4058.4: 4.9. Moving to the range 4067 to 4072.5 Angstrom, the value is 5.4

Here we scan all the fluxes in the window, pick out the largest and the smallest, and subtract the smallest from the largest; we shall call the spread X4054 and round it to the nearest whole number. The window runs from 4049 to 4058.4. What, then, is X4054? 16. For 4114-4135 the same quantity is 11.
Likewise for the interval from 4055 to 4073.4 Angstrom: 20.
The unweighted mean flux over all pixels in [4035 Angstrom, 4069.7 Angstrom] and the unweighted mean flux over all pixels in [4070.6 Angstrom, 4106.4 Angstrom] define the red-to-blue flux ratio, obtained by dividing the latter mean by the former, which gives 0.90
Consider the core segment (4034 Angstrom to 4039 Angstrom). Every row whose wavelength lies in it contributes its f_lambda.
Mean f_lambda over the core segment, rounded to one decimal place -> 26.1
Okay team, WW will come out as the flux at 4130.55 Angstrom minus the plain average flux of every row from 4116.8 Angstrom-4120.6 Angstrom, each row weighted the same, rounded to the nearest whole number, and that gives -1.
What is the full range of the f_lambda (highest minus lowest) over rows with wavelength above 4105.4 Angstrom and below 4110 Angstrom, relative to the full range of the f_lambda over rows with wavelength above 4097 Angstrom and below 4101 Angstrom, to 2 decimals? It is 0.81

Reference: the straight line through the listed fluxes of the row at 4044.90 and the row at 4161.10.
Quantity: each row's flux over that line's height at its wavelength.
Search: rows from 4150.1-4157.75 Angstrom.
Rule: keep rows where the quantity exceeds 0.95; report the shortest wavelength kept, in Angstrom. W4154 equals 4150.57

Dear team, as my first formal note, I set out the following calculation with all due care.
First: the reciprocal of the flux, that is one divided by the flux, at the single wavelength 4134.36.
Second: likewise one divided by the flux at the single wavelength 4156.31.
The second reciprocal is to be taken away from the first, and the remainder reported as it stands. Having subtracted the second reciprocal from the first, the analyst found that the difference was -0.001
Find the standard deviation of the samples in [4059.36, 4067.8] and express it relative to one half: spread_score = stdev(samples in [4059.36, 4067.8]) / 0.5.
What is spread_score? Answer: 9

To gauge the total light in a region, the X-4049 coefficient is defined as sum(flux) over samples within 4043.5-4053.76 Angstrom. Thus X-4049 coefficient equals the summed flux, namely 306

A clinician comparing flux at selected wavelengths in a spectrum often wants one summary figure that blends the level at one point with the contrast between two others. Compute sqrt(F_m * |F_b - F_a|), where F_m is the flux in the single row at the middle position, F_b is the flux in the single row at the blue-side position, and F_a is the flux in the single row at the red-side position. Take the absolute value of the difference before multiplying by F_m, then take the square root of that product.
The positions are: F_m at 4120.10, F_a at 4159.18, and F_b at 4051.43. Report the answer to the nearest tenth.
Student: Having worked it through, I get 14.2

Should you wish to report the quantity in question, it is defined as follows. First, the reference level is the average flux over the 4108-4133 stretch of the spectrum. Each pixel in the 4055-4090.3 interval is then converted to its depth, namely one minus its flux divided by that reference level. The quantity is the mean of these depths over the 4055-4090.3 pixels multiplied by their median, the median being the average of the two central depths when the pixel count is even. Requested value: -0.0001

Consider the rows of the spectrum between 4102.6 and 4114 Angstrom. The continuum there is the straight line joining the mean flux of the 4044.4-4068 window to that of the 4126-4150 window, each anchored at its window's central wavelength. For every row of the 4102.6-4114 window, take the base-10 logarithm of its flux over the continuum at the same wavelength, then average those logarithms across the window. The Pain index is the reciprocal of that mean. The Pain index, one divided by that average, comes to -16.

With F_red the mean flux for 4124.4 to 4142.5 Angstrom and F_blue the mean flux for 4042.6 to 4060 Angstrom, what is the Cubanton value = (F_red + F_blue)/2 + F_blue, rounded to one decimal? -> 54.0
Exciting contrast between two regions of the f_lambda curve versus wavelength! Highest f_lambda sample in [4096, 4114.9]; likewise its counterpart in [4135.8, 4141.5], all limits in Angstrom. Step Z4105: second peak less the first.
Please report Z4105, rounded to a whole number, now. -17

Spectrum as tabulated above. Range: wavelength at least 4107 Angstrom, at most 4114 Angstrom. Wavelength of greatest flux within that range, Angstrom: 4113.47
